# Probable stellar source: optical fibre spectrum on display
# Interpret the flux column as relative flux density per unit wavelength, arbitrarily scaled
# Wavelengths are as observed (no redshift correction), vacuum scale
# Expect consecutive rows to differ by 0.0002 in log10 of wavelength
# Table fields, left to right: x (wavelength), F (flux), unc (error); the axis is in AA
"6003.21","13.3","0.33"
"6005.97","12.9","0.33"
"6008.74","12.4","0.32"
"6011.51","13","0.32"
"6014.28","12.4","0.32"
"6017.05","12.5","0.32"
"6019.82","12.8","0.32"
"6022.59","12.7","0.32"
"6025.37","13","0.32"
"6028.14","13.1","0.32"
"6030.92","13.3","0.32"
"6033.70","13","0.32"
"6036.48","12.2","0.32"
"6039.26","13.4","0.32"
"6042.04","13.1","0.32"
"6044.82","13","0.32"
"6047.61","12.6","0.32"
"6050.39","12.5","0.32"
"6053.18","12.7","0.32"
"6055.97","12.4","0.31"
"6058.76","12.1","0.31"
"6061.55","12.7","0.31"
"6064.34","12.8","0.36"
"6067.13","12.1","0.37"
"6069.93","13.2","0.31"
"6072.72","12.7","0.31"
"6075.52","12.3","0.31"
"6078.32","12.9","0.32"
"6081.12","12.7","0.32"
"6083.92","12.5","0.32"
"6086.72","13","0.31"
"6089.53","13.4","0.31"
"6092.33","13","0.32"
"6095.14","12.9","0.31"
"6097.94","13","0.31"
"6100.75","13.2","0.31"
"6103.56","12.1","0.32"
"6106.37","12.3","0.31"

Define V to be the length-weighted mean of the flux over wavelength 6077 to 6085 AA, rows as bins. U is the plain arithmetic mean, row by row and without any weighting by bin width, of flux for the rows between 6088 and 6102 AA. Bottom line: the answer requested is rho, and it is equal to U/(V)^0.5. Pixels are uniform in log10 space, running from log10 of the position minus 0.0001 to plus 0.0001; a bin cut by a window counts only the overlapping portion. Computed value 3.67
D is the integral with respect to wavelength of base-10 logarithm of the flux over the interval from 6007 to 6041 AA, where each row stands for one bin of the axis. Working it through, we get 38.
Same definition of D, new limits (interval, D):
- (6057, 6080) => 25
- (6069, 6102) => 37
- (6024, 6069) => 50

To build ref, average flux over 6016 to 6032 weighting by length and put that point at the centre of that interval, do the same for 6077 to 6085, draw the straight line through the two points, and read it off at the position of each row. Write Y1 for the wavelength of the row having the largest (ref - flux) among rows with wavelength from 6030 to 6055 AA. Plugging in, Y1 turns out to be 6036.48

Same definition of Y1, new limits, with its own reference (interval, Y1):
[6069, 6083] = 6075.52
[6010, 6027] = 6014.28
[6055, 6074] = 6058.76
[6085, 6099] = 6095.14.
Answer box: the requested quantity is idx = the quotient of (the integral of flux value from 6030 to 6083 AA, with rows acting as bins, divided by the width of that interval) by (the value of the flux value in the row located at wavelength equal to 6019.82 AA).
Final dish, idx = 0.993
